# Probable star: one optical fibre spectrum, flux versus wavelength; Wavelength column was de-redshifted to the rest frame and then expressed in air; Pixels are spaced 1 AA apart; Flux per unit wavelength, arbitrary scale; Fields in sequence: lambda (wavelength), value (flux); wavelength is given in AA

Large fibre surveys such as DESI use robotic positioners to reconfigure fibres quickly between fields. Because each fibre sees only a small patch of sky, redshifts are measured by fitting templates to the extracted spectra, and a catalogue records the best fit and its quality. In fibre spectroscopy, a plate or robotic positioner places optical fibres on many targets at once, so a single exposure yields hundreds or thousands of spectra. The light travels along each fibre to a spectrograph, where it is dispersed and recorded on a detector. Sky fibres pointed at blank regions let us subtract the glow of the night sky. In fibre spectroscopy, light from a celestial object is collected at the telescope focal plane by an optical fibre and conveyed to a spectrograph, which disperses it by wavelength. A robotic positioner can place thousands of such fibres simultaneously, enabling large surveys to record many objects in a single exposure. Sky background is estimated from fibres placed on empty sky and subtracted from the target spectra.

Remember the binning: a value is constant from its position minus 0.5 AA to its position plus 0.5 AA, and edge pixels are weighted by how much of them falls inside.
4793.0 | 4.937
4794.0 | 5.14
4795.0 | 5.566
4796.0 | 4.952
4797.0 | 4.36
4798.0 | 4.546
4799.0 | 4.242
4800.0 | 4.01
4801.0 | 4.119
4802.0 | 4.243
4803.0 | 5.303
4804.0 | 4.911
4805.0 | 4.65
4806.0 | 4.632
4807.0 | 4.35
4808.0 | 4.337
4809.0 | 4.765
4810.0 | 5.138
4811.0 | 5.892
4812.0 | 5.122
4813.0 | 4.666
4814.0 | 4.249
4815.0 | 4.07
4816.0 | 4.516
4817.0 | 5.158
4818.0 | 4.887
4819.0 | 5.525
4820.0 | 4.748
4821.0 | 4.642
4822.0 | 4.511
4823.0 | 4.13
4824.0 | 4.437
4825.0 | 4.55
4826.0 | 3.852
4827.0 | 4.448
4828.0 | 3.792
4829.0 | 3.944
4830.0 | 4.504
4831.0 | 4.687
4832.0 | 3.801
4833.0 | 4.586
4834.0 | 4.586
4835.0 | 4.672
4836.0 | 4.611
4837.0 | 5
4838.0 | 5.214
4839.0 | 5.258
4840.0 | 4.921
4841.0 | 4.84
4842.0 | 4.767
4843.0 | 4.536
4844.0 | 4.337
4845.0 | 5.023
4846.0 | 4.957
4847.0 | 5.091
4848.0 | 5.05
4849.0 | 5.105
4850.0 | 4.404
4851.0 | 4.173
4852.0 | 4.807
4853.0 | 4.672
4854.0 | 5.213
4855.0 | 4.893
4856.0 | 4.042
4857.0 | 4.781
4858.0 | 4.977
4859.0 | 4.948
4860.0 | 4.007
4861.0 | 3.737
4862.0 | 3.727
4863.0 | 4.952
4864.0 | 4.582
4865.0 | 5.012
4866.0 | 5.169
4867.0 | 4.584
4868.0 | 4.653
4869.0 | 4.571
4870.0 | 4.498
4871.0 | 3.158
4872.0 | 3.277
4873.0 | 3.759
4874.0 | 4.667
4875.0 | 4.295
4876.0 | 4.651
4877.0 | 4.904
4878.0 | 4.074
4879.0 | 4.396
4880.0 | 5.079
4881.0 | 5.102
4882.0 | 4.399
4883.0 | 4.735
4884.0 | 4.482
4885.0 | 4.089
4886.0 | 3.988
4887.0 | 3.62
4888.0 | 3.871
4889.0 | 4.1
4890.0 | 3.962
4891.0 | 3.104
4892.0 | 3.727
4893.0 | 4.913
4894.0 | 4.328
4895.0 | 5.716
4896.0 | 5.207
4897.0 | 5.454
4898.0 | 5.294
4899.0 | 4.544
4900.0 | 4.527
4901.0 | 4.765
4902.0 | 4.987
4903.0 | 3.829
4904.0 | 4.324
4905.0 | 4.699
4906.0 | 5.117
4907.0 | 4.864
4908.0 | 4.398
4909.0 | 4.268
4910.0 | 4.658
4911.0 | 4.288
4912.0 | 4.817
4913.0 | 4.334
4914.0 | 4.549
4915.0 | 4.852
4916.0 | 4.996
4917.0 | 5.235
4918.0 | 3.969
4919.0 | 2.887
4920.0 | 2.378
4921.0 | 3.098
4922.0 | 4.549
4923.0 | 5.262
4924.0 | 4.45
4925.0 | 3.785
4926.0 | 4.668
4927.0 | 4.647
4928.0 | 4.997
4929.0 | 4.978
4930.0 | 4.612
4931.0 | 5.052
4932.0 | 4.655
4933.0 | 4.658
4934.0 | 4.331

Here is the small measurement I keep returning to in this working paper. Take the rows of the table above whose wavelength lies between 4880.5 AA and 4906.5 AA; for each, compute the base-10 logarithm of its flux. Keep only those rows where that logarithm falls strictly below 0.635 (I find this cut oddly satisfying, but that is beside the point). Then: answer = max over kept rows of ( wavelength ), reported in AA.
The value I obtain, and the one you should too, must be 4903.0 AA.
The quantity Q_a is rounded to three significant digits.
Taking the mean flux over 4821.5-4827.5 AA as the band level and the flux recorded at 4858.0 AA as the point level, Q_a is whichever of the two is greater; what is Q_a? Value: 4.98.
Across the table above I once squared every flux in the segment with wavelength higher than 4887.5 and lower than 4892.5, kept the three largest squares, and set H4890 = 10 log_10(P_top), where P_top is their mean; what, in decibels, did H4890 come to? 12.0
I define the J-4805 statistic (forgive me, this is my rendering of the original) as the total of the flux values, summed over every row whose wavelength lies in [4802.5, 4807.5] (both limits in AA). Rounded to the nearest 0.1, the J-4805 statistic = 23.8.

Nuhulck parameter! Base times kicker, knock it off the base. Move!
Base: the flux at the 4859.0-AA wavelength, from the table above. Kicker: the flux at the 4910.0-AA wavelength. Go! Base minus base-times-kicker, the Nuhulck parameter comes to -18.1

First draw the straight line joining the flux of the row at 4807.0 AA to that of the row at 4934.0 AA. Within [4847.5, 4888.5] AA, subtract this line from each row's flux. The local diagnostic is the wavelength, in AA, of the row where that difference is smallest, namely 4871.0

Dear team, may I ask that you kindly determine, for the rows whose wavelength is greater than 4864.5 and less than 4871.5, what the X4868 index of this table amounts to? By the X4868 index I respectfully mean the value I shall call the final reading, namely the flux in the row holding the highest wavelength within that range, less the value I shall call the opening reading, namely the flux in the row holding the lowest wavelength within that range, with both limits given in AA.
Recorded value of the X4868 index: -1.9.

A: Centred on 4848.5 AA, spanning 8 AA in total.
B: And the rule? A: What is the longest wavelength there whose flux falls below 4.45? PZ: 4851.0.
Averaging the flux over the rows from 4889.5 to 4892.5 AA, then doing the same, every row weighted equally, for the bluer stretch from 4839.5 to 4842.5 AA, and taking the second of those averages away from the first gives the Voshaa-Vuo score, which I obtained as -1.2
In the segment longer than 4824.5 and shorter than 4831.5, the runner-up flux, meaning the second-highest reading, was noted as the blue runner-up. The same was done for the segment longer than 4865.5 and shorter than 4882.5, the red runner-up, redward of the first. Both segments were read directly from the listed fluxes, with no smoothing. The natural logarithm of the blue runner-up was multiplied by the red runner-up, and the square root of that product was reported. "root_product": 2.78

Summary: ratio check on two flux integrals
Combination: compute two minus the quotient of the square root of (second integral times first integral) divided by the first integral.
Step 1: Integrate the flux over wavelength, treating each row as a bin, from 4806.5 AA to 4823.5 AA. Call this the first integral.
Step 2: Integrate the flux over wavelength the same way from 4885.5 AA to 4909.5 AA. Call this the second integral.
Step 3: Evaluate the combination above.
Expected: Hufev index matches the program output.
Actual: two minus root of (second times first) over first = 0.85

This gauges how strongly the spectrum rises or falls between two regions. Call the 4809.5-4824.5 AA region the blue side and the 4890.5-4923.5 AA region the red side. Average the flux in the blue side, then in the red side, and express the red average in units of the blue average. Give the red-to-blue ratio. 0.94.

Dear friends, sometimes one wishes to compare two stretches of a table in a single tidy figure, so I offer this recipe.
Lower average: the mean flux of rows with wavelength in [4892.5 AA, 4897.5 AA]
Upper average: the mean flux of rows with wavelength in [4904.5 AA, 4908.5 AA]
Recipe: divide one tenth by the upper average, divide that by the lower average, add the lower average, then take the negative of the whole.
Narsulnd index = -5.1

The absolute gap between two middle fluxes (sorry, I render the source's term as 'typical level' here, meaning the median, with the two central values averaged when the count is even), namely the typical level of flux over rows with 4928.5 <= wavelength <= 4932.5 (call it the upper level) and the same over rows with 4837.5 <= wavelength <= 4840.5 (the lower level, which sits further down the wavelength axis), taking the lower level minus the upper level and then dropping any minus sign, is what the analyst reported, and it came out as 0.40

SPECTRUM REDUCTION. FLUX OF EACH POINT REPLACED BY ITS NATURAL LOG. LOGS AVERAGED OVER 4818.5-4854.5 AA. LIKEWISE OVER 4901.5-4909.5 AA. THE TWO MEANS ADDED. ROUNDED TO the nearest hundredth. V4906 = 3.05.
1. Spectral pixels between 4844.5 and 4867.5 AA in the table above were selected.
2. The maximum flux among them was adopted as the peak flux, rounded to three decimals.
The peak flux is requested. 5.213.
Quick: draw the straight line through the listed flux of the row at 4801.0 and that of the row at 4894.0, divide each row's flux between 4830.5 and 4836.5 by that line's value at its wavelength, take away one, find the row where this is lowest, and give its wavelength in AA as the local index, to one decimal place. 4832.0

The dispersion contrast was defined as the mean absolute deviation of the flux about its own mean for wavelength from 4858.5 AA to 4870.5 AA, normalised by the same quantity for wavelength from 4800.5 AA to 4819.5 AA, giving 0.90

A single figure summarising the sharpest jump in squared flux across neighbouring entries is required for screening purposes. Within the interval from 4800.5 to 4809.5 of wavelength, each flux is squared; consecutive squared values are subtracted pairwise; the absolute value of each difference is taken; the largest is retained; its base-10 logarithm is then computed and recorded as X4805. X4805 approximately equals 1.01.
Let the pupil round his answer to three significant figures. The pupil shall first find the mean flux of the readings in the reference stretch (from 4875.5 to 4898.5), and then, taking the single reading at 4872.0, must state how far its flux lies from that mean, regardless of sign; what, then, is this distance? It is 1.21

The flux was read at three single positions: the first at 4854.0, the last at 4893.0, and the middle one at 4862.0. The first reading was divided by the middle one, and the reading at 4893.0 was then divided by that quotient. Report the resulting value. 3.5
